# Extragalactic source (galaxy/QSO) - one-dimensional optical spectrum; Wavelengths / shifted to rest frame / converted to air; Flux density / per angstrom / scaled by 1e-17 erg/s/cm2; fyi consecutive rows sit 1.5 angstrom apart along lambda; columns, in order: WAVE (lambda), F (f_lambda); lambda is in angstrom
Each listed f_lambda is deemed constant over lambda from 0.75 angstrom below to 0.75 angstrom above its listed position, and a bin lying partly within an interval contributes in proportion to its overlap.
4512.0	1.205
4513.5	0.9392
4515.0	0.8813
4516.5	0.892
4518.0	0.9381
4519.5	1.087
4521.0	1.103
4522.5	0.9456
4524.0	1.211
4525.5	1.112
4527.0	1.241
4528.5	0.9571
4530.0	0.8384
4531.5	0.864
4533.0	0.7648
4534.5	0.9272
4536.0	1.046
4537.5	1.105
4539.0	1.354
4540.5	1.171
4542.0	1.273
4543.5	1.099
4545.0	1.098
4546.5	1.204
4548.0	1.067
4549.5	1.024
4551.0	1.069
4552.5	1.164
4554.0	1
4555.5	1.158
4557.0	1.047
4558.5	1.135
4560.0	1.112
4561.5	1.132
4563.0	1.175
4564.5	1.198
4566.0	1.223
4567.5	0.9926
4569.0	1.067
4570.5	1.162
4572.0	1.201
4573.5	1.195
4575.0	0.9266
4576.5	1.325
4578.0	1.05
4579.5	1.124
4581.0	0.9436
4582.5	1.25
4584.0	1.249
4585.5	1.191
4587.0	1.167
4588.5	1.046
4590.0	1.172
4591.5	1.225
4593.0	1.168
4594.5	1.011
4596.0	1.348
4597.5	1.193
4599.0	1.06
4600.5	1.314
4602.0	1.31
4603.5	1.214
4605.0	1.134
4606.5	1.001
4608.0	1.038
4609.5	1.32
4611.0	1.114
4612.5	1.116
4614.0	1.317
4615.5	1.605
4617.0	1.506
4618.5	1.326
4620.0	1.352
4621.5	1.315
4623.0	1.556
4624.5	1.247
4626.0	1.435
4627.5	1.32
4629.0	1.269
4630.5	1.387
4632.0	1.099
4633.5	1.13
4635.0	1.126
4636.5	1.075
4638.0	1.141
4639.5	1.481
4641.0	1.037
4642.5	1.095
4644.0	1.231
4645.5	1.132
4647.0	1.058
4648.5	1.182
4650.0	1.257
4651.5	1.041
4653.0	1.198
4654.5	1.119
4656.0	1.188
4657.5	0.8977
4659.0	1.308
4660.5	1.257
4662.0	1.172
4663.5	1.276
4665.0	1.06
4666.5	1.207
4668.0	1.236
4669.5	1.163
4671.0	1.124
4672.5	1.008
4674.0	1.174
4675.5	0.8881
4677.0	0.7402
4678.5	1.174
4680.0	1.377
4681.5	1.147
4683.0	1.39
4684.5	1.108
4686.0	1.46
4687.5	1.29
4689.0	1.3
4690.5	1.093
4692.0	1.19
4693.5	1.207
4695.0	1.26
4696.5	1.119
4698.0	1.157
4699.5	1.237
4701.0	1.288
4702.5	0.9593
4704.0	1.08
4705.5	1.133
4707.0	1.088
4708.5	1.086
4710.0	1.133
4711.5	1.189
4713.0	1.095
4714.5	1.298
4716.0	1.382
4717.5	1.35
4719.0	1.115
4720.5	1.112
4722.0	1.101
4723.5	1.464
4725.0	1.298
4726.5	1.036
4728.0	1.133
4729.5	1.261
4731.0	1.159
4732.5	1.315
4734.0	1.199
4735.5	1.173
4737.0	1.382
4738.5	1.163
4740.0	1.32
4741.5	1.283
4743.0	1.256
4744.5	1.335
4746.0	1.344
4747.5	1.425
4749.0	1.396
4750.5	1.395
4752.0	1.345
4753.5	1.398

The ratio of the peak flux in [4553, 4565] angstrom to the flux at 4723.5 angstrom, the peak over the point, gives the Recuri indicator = 0.82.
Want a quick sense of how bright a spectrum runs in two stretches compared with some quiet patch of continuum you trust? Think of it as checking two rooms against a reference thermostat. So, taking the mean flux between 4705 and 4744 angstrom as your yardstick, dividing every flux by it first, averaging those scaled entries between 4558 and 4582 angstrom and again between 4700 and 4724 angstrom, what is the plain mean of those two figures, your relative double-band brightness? 0.95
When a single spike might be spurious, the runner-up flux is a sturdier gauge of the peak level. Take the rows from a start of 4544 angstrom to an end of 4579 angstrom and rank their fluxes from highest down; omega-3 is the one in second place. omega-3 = 1.223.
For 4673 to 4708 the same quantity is 1.39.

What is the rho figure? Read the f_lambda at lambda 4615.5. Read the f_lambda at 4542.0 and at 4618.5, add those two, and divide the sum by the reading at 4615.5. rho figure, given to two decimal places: 1.62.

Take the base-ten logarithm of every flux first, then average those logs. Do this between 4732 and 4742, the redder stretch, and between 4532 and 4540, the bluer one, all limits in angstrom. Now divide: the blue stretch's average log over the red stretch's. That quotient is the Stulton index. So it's 0.1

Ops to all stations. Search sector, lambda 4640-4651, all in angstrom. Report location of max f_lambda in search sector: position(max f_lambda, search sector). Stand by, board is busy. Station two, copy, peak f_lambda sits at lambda 4650.0 angstrom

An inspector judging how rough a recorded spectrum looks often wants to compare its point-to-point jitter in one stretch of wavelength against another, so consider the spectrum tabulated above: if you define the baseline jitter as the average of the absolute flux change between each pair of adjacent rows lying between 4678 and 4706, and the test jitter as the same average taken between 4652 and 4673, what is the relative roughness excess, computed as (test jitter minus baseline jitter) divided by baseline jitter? -0.12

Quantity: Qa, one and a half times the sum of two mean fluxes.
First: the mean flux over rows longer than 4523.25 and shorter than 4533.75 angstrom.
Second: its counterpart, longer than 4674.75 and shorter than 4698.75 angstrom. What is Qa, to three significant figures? 3.27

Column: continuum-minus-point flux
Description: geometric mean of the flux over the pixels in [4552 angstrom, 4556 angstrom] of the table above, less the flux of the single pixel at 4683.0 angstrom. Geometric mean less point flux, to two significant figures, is -0.29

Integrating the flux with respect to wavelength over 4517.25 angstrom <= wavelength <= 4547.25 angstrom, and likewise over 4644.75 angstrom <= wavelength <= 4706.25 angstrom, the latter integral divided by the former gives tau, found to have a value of 2.2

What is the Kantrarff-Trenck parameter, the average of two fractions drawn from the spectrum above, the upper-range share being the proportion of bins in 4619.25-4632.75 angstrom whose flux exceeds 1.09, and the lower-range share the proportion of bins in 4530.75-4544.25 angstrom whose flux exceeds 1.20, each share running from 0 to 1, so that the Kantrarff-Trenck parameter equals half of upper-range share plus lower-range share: 0.61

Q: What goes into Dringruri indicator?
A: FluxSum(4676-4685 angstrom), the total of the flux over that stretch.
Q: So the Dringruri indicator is 6.9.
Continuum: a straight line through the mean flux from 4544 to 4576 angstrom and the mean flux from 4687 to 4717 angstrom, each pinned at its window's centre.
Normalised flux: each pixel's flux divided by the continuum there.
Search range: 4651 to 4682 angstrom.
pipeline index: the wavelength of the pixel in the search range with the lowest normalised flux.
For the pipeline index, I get 4677.0 angstrom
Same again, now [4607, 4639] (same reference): 4608.0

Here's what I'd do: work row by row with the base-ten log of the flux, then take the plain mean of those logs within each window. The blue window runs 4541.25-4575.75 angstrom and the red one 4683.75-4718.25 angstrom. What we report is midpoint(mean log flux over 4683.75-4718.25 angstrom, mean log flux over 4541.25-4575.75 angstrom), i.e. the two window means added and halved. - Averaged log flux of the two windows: 0.061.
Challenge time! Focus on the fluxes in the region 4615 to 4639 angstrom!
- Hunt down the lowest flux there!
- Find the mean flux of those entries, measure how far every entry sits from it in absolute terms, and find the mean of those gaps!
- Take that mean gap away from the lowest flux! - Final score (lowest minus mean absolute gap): 0.94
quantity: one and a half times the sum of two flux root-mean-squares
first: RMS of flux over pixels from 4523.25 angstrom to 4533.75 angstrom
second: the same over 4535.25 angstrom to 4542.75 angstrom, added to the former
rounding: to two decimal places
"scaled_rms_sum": 3.31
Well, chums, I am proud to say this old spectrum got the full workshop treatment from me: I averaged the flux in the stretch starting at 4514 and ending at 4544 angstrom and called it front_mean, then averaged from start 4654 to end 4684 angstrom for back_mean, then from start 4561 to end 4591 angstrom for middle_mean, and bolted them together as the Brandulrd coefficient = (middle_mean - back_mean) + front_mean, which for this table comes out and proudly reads 1.03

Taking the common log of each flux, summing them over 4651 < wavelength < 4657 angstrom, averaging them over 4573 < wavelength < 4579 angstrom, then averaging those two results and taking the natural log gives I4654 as -2.02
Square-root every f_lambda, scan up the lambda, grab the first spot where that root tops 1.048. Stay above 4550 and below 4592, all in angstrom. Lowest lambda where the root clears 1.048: 4552.5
